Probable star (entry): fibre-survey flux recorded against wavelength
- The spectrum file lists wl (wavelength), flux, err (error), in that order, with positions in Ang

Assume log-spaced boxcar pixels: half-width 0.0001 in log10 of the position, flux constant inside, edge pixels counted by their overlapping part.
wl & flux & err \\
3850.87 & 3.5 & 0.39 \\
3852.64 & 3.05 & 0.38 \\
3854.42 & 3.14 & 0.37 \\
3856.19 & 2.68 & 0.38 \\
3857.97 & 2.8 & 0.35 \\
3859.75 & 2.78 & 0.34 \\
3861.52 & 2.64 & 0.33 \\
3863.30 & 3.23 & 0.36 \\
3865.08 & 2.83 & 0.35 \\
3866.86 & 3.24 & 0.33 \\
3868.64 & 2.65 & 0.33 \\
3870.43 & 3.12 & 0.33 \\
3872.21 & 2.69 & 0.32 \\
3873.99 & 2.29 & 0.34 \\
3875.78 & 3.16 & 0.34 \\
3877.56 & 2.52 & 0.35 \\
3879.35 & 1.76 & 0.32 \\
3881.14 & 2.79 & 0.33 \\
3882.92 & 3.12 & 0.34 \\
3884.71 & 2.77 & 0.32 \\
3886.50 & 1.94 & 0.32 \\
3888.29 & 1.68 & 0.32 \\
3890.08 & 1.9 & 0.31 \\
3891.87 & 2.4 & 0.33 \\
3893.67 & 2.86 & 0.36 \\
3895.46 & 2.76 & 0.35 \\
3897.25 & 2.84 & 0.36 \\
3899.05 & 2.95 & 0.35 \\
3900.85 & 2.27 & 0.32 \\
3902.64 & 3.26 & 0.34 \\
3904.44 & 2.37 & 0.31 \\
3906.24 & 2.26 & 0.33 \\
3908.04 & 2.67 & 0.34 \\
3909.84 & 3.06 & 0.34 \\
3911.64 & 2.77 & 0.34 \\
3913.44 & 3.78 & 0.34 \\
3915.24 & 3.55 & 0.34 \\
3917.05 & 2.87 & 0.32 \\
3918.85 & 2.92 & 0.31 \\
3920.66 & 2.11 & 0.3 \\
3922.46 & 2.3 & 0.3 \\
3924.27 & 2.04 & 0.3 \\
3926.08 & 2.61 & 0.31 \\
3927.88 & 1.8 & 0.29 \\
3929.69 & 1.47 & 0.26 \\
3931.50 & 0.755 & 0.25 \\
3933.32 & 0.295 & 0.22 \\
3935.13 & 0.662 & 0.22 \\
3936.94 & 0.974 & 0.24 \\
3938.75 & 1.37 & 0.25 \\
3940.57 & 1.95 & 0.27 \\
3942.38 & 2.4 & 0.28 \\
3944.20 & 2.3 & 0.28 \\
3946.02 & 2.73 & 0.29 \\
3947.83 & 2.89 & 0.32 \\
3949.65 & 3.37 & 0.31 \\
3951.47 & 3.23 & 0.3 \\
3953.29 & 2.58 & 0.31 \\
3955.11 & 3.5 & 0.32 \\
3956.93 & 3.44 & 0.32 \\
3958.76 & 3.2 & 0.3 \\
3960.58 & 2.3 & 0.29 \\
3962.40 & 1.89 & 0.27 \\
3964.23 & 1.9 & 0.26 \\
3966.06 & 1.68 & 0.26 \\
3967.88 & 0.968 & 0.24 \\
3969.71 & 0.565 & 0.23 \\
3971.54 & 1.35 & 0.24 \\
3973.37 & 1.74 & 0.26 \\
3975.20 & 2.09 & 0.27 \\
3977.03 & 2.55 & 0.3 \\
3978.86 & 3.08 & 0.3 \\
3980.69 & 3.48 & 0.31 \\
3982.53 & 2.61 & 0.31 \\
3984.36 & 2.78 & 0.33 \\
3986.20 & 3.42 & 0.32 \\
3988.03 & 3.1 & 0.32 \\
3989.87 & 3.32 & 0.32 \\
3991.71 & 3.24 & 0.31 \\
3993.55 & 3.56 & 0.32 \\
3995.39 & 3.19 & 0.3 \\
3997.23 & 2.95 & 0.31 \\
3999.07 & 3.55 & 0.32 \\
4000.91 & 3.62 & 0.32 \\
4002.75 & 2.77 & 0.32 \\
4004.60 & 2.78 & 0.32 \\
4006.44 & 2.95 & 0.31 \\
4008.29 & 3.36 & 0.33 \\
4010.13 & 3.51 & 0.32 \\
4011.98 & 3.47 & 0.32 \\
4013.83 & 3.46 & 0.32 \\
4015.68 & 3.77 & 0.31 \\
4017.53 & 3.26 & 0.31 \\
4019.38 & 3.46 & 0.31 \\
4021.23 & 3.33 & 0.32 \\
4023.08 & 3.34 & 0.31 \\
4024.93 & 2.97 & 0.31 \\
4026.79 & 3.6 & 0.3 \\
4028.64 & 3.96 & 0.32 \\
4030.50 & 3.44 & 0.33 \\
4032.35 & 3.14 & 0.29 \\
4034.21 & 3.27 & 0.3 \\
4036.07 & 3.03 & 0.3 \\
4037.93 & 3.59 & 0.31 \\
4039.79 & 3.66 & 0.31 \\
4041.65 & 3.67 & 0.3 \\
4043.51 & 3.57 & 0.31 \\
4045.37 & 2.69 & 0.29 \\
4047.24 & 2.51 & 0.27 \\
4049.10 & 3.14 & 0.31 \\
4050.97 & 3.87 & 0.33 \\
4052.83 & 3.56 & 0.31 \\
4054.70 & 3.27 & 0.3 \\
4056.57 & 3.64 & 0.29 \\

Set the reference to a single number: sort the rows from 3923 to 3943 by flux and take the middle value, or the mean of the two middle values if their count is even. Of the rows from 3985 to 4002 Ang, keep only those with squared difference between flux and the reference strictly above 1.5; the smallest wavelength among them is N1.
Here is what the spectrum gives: 3986.20 Ang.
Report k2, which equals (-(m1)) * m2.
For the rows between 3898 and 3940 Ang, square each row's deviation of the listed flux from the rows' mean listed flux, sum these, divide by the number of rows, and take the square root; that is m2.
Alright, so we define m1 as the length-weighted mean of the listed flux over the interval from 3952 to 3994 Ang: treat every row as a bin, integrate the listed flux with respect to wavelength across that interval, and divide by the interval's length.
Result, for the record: -2.3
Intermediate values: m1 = 2.53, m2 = 0.92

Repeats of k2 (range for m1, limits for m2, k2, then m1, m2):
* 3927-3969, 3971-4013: -1.2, 2.07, 0.58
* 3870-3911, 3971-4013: -1.5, 2.58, 0.58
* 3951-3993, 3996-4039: -0.8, 2.52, 0.30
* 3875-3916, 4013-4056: -0.9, 2.67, 0.35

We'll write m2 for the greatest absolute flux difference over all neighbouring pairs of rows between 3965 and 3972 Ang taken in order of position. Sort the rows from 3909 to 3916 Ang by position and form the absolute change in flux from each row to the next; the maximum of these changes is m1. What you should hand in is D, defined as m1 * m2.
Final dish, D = 0.79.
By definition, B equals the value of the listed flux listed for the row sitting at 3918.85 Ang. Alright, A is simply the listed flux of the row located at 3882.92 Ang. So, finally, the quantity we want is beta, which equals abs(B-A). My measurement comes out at 0.20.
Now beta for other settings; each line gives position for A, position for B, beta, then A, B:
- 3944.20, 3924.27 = 0.26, 2.3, 2.04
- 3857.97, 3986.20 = 0.62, 2.8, 3.42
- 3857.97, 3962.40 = 0.91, 2.8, 1.89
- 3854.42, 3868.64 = 0.49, 3.14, 2.65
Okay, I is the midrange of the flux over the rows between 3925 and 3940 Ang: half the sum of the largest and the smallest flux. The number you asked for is 1.5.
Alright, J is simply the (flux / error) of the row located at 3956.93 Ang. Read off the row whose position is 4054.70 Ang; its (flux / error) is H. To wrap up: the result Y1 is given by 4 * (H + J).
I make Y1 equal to 87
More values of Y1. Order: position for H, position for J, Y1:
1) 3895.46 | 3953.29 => 65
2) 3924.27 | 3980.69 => 72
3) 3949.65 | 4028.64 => 93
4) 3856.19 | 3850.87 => 64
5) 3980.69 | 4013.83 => 88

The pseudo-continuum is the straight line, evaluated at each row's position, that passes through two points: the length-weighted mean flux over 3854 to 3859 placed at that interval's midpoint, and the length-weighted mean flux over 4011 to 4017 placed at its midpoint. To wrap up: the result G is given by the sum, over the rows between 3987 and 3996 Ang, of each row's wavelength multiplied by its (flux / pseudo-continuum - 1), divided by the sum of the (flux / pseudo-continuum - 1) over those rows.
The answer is 3990.9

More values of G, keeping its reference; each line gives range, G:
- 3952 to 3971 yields 3965.6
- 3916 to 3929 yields 3923.9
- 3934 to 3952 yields 3939.1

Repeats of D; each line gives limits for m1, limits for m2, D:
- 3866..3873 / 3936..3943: 0.34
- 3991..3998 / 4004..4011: 0.15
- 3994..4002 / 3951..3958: 0.55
